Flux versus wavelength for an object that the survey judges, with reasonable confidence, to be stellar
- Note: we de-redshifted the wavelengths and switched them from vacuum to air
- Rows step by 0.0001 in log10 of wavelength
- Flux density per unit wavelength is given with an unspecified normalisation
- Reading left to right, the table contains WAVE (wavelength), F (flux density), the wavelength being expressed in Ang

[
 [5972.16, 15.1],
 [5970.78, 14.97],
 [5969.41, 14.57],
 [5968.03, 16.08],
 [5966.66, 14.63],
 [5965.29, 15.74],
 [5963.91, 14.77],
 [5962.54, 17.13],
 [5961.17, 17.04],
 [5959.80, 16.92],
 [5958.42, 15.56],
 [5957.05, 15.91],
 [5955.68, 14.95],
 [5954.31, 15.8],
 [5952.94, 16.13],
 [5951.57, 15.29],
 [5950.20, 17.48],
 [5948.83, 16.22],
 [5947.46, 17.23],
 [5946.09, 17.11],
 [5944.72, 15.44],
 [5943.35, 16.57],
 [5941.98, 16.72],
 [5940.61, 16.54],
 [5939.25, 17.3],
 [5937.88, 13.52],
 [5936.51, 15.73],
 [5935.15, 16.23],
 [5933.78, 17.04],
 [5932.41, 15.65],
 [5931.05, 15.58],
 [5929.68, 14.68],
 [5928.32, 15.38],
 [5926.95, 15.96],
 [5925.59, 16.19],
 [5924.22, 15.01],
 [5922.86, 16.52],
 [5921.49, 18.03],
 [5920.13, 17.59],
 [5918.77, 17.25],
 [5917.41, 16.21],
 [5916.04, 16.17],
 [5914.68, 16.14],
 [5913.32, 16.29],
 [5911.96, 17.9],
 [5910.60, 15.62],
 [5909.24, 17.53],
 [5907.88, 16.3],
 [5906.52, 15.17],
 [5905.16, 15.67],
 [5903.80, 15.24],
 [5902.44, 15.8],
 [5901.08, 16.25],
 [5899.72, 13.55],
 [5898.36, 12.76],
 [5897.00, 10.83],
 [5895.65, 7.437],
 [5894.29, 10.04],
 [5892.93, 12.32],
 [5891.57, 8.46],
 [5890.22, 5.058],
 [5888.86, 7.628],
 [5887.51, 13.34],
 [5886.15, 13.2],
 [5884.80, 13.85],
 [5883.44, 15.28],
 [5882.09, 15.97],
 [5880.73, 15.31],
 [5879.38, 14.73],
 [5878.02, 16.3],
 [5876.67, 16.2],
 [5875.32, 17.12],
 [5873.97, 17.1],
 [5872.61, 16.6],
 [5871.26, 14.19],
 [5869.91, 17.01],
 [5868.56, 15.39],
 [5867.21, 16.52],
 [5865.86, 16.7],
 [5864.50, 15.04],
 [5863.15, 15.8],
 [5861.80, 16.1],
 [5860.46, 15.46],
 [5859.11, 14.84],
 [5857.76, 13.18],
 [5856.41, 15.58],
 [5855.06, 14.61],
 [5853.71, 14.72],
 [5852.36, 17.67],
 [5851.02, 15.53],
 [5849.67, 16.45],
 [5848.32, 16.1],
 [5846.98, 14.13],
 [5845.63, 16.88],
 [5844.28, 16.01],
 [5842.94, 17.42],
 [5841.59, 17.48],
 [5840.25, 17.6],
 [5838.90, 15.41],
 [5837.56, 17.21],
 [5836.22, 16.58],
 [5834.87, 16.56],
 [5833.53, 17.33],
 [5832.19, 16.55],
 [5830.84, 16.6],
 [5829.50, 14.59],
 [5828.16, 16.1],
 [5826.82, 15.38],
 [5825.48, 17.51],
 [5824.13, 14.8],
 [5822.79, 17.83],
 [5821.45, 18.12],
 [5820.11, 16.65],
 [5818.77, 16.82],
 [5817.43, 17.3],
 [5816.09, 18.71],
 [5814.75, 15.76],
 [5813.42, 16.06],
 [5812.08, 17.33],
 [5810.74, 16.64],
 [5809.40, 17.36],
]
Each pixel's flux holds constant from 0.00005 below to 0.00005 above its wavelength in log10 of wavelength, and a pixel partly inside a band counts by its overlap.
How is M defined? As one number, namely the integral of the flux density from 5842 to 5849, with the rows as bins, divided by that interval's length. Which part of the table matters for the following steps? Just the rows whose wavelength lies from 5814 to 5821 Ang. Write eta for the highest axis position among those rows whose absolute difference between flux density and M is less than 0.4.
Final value 5814.75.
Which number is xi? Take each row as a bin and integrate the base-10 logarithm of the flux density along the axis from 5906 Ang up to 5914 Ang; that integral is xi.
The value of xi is 9.74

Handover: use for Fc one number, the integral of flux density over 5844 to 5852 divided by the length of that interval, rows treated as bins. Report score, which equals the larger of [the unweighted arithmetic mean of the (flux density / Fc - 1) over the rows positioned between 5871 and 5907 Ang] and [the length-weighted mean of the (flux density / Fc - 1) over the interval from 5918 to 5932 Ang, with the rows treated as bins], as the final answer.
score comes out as 0.019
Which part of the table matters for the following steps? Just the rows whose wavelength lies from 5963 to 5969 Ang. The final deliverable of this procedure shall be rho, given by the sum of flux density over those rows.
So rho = 61.2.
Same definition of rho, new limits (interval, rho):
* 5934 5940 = 62.8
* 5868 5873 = 63.2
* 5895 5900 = 44.6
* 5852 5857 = 62.6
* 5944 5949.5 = 66.0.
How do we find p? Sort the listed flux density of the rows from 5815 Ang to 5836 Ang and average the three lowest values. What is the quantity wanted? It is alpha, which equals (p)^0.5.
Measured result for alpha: 3.86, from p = 14.9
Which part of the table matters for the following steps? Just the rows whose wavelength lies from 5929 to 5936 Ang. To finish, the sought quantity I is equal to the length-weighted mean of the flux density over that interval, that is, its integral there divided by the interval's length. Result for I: 15.8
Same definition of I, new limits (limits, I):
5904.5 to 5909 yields 15.9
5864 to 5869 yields 15.9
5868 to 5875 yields 16.1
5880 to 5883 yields 15.6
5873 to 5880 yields 16.3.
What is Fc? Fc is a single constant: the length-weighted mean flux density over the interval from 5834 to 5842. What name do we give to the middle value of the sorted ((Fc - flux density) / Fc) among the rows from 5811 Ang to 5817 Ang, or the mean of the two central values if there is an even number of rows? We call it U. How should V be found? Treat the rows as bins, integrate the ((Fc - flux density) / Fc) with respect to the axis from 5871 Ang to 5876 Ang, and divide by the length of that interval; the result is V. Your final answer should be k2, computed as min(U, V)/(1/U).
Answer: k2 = 0.0000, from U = 0.01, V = 0.02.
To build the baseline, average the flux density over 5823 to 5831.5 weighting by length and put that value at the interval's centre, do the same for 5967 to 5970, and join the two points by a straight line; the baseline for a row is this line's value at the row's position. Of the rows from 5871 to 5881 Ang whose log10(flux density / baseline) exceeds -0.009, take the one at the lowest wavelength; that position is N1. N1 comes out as 5872.61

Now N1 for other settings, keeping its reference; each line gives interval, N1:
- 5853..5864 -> 5856.41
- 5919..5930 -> 5920.13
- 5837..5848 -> 5837.56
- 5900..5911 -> 5901.08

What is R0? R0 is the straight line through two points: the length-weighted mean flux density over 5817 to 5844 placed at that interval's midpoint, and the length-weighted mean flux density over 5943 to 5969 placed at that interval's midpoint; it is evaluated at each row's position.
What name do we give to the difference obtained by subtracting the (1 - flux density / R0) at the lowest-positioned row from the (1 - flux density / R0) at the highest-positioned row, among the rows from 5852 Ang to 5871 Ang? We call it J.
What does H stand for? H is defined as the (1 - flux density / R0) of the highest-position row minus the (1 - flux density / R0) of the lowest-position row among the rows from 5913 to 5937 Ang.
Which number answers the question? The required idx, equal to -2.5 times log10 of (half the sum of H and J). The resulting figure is 3.76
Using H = 0.028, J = 0.03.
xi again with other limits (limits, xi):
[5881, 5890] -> 9.83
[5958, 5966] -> 9.67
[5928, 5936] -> 9.59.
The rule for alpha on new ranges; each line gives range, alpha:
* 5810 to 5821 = 4.02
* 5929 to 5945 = 3.81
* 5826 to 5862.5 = 3.74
